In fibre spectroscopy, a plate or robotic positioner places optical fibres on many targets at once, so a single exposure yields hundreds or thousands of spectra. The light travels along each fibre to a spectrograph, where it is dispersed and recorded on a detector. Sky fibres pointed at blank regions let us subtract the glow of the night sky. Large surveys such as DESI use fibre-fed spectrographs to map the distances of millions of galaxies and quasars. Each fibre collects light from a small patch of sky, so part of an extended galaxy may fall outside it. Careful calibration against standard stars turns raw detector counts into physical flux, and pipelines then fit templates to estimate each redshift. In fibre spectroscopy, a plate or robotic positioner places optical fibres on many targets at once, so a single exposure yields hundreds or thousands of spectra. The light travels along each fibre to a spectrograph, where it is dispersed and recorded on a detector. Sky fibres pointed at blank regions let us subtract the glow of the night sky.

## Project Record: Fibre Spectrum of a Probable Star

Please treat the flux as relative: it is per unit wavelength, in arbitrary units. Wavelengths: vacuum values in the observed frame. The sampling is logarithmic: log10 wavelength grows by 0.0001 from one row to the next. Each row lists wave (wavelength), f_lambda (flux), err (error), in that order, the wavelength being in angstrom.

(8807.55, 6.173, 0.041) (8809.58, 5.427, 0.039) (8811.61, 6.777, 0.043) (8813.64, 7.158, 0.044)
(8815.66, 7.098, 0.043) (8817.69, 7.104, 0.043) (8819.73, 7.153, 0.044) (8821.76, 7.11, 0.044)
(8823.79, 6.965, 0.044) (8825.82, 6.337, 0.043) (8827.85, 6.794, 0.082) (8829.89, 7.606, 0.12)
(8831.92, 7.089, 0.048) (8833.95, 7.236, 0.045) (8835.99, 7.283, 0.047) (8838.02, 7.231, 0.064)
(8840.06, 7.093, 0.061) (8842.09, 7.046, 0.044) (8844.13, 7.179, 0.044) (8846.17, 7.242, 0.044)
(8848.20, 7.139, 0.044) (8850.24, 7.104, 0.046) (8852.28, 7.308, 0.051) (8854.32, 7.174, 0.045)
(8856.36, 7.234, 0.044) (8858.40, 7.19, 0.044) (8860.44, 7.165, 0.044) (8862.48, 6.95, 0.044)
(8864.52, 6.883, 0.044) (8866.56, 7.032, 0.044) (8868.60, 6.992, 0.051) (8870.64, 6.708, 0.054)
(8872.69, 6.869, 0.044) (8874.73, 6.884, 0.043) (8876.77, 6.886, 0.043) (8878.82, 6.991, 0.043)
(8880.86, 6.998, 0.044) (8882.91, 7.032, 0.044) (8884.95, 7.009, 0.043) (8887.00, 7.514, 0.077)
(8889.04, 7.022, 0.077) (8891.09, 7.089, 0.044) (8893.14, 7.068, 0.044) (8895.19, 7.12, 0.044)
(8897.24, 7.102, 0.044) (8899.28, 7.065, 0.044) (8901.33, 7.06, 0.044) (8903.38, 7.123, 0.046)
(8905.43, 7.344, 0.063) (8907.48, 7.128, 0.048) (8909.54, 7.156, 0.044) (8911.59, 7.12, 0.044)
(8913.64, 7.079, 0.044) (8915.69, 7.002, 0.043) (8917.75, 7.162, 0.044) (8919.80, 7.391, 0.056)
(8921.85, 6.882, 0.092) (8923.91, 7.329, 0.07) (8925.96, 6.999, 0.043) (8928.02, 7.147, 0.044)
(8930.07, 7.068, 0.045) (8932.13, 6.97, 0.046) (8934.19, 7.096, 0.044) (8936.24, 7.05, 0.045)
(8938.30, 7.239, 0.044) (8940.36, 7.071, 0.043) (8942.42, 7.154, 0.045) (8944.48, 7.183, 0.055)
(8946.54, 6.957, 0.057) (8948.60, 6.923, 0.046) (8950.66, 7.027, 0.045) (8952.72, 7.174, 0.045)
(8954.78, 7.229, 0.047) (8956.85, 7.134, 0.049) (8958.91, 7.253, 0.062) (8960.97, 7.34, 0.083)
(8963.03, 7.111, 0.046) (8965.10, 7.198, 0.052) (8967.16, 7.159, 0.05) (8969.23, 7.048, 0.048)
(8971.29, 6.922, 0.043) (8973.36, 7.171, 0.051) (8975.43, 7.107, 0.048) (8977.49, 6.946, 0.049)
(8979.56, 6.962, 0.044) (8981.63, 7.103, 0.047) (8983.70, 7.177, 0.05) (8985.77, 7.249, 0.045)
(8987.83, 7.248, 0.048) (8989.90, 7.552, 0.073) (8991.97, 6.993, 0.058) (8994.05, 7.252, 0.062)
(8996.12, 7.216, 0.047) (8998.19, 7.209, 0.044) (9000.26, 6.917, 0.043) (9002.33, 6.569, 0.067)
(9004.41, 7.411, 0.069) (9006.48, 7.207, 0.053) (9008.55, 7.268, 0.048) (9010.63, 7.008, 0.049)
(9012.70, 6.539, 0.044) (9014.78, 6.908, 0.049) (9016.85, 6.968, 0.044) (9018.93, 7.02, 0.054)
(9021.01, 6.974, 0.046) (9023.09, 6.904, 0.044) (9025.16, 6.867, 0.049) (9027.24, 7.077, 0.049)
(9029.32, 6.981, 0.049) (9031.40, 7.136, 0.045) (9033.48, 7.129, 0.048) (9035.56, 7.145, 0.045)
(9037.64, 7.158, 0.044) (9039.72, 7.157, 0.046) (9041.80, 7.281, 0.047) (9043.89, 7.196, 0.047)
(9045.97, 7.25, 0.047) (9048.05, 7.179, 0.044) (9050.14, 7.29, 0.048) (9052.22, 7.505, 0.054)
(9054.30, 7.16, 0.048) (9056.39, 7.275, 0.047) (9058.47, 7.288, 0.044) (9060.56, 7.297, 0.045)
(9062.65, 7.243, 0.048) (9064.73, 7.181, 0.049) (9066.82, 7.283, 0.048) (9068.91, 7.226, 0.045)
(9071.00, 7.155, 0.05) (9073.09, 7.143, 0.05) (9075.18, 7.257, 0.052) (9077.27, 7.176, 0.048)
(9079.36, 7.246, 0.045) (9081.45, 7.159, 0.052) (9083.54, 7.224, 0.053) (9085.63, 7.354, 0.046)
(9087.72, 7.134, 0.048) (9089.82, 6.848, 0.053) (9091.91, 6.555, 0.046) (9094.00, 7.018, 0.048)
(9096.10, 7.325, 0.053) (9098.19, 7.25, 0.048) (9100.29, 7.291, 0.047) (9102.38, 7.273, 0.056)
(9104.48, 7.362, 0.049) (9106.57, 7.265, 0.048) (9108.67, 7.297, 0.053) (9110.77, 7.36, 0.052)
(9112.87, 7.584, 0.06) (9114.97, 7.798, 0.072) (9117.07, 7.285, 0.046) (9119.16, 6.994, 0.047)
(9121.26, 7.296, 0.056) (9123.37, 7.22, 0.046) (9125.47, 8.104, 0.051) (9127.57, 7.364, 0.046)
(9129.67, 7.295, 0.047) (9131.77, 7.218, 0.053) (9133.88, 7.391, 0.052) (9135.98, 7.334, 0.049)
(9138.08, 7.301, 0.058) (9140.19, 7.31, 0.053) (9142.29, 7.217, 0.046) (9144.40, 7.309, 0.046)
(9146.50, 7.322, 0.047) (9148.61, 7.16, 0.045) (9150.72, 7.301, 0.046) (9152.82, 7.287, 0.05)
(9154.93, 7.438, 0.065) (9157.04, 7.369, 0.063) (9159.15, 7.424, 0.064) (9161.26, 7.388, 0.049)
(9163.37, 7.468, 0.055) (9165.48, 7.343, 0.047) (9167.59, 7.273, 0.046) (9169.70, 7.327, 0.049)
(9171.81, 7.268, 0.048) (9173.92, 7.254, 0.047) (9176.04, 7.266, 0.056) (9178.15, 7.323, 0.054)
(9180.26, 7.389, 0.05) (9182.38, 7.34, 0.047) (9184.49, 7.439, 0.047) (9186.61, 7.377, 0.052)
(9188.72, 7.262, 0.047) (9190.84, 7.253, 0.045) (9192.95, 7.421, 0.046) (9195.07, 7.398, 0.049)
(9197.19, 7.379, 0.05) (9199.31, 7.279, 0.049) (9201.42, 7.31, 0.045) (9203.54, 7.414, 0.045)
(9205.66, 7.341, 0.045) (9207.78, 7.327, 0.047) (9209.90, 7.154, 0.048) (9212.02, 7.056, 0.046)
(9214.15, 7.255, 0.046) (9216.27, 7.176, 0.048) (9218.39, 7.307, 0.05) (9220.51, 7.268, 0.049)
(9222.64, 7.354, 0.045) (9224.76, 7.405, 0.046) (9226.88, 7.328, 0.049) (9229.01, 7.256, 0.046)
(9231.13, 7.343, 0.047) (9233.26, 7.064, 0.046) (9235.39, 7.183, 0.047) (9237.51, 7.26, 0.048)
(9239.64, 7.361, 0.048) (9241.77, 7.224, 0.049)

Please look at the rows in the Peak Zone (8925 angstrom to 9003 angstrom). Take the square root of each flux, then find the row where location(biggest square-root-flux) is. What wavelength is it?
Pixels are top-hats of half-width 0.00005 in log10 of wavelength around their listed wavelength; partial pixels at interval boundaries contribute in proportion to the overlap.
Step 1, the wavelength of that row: 8989.90 angstrom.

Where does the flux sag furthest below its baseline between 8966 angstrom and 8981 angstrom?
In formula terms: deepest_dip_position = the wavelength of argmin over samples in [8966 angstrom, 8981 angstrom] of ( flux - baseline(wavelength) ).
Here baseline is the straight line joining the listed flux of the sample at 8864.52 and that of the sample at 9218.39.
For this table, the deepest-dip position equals 8971.29 angstrom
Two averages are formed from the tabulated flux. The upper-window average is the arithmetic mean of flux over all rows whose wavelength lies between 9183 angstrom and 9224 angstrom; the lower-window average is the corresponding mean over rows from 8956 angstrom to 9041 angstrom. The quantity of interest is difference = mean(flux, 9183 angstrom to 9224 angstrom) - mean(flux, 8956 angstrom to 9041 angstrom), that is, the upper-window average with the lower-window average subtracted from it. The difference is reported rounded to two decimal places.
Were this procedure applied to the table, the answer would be 0.21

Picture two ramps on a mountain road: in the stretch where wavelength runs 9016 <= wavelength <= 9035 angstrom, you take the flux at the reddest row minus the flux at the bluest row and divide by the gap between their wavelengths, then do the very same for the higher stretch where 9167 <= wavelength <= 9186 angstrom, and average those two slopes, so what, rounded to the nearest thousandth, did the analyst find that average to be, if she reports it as 0.010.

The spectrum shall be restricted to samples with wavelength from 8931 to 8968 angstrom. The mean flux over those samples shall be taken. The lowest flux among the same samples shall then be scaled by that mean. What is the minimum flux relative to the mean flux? 0.972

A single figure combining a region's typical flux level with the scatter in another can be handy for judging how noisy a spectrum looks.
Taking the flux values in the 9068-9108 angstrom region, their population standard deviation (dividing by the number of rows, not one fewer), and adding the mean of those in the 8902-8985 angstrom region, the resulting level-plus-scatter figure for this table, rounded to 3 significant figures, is 7.30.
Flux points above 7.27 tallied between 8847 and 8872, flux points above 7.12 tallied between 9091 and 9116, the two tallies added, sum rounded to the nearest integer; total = 11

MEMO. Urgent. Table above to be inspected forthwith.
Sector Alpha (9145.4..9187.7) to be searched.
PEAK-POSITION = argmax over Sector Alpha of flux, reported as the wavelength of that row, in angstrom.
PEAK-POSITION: 9163.37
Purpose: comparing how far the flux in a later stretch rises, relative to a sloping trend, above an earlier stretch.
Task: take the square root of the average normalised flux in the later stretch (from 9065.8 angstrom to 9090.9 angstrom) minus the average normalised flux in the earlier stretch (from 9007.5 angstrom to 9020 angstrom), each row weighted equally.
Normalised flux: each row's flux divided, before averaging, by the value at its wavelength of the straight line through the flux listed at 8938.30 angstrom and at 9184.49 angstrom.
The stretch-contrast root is 0.157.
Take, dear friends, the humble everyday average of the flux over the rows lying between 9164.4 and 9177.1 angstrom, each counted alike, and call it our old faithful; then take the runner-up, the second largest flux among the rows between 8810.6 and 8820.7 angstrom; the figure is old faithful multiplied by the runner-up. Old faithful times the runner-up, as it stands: 52.1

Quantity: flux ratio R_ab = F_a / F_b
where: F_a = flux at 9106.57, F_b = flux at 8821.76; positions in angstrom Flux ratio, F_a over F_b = 1.02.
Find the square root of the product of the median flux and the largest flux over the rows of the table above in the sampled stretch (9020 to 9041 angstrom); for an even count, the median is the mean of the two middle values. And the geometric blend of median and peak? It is 7.13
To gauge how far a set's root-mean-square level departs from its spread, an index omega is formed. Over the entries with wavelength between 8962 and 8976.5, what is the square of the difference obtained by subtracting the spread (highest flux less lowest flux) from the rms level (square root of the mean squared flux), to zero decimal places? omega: 47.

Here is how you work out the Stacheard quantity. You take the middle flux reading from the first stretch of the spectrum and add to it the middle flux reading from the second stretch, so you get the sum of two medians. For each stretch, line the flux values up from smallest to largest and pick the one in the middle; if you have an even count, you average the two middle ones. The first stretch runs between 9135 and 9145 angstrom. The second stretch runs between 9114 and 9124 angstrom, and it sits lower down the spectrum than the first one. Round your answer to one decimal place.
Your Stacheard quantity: 14.6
